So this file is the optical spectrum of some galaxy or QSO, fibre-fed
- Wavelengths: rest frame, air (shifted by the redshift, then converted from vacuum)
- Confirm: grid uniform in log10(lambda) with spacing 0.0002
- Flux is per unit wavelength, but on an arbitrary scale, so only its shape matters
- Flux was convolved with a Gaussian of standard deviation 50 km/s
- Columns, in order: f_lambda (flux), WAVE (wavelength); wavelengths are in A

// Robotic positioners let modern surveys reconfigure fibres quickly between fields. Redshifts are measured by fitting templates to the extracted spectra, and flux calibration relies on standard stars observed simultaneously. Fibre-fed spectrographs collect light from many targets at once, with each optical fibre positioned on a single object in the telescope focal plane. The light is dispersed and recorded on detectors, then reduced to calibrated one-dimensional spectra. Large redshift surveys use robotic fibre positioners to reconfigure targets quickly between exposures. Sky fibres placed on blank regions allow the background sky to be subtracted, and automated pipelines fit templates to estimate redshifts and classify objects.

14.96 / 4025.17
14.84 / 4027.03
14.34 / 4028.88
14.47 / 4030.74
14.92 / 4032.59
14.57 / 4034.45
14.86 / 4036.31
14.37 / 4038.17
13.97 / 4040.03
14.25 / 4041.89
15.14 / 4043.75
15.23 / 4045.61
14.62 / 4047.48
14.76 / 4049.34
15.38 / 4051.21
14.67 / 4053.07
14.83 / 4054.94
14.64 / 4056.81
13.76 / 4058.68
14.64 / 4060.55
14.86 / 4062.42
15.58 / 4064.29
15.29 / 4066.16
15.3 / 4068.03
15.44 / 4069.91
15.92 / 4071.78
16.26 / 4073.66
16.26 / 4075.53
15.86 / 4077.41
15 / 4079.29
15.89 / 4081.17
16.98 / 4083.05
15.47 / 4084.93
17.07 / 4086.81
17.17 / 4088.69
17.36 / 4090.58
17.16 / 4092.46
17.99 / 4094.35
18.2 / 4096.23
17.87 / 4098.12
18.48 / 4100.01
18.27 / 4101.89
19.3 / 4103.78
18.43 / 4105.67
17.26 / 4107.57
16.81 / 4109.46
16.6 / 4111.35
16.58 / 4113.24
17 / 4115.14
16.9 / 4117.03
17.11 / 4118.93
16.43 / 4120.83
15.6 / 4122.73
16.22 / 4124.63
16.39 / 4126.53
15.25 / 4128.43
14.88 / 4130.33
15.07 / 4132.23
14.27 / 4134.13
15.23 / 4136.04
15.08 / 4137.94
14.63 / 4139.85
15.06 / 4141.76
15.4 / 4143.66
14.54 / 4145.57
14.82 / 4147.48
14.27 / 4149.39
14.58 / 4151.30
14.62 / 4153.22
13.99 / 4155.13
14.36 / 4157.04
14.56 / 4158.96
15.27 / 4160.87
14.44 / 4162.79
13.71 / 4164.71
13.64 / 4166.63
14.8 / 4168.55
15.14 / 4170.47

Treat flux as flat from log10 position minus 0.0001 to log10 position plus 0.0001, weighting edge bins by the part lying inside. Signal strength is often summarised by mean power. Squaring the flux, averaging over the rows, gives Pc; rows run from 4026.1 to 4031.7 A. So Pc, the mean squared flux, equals 212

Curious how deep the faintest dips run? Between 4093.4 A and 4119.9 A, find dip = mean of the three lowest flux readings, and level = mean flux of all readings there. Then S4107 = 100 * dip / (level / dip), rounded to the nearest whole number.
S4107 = 1575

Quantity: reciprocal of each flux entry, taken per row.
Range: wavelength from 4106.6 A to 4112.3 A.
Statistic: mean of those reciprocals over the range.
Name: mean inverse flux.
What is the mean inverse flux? 0.059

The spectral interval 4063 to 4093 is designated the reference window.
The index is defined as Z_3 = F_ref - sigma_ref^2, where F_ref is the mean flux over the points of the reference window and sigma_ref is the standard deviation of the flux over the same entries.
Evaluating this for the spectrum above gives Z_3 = 15.5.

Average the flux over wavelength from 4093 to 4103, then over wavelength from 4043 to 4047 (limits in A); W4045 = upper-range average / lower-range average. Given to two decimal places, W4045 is 1.20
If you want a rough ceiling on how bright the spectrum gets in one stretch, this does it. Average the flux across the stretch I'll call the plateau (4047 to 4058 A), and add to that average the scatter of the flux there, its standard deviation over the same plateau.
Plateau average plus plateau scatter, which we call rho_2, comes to 15.1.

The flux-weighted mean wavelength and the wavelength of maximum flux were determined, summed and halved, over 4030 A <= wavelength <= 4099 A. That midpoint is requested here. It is 4080.9 A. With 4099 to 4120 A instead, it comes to 4106.5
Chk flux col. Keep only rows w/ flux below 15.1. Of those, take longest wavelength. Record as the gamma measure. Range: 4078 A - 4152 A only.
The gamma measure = 4151.30 A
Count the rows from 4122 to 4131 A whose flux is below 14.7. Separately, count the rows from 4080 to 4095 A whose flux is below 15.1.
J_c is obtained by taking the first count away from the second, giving 0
